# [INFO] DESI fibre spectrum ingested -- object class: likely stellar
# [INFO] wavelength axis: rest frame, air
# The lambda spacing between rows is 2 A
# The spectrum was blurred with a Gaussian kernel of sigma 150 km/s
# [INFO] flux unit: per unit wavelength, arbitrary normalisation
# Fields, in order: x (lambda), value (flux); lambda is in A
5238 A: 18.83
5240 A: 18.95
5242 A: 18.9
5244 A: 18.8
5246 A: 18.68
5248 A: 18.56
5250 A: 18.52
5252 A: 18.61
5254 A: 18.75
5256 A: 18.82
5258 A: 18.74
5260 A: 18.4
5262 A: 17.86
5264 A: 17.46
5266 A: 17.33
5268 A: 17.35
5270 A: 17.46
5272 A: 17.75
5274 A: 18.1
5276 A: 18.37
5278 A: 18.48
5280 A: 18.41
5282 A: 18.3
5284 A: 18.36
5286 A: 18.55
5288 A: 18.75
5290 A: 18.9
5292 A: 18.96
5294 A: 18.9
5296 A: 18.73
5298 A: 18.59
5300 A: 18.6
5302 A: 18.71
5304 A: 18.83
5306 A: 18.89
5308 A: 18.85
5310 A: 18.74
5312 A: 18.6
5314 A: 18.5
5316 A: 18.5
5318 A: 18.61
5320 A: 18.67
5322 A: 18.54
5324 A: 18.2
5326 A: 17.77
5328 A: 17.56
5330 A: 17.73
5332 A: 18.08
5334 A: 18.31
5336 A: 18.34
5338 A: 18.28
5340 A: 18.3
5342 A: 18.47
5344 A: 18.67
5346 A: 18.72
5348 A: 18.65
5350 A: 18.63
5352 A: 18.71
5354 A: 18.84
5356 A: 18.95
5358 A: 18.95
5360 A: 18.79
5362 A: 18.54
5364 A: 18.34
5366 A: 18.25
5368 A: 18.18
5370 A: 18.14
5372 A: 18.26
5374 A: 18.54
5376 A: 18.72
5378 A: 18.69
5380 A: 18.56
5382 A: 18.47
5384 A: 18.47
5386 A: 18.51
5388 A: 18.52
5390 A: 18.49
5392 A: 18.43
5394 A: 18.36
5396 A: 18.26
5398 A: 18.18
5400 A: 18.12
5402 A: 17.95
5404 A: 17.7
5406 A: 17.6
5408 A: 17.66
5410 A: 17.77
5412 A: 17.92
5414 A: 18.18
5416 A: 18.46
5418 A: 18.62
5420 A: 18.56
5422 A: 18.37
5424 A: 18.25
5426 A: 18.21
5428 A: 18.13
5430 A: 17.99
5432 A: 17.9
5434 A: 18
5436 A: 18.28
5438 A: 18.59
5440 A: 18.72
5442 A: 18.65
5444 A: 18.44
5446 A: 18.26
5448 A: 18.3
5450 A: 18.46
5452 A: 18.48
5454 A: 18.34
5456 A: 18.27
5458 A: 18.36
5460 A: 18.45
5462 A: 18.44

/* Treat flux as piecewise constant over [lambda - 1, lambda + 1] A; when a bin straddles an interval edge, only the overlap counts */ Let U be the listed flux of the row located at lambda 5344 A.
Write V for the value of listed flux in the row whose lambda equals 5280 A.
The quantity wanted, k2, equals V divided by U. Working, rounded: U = 18.67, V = 18.41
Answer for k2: 0.99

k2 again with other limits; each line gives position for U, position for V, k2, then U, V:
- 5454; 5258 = 1.02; 18.34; 18.74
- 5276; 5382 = 1.01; 18.37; 18.47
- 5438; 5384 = 0.99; 18.59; 18.47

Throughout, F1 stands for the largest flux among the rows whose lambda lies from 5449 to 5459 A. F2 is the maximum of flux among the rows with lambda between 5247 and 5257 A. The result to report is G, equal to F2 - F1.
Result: 0.3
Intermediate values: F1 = 18.48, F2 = 18.82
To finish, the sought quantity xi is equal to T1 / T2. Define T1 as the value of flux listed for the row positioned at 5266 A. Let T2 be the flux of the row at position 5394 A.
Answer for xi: 0.94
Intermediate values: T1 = 17.33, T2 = 18.36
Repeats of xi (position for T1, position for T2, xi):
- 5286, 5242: 0.98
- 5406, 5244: 0.94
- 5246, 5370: 1.03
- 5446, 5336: 1.00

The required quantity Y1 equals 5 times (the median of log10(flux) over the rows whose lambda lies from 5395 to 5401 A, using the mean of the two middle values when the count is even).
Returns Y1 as 6.30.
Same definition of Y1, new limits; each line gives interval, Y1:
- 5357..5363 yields 6.37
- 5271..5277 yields 6.29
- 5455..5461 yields 6.32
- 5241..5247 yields 6.37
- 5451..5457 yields 6.32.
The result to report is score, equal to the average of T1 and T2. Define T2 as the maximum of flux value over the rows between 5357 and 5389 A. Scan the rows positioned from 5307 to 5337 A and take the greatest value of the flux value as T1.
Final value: 18.9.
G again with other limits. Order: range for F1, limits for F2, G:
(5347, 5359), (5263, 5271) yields -1.5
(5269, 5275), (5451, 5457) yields 0.4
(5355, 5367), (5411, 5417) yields -0.5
